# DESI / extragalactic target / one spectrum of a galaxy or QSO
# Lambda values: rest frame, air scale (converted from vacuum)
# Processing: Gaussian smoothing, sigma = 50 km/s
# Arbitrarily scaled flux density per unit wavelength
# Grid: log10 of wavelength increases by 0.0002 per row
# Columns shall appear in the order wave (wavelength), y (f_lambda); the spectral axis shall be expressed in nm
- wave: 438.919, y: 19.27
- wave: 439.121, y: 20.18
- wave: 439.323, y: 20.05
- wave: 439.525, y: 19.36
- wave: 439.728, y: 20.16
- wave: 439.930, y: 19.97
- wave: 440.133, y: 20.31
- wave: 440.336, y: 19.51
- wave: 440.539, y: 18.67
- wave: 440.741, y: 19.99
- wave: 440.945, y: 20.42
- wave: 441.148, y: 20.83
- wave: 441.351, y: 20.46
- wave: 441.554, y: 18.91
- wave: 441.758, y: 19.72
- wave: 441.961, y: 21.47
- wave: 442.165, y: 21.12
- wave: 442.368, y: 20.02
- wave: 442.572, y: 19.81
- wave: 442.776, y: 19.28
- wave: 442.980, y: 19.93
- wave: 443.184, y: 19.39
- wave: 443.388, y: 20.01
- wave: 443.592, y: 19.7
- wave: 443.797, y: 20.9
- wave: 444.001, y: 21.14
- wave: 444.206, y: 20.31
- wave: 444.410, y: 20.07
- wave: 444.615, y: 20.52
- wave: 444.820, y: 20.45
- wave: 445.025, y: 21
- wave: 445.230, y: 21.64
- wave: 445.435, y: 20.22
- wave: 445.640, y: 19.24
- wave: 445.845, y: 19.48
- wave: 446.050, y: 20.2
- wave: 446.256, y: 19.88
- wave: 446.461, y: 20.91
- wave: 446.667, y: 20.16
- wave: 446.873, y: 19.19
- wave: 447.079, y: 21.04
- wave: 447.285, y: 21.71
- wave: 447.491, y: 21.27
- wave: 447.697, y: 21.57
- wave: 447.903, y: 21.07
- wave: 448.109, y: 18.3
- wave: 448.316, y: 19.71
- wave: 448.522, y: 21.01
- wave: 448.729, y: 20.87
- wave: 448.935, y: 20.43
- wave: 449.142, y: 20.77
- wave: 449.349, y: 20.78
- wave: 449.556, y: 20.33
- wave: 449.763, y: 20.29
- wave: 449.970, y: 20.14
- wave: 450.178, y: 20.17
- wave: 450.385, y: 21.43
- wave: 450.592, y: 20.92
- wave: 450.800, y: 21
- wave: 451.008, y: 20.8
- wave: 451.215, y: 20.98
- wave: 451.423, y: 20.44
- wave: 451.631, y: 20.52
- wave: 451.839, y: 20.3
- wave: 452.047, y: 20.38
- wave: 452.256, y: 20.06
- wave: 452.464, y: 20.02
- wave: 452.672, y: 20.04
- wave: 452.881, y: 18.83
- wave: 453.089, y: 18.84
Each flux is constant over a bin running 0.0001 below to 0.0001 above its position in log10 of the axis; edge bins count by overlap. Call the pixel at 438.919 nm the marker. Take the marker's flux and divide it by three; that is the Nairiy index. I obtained 6.42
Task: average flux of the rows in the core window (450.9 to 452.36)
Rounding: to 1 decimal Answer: 20.5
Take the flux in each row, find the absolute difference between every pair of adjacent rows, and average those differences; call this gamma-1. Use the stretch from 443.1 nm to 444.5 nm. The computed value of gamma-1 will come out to 0.57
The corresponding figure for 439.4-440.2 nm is 0.44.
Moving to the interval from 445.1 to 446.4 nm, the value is 0.74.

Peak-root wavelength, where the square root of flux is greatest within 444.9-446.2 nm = 445.230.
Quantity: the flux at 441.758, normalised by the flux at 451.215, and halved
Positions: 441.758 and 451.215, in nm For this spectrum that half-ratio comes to 0.470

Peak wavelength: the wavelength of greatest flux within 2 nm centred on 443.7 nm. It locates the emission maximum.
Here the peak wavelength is 444.001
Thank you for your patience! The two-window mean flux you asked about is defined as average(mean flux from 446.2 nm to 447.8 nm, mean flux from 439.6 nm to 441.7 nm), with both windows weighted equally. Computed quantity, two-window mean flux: 20.3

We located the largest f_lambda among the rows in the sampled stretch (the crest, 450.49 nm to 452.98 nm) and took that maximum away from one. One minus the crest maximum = -20.0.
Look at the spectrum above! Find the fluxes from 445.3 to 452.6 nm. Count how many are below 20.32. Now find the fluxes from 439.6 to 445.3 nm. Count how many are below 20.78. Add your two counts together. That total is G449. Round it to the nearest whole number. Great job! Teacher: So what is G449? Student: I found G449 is 36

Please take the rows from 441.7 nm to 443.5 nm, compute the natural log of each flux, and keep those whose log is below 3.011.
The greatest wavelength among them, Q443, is 443.388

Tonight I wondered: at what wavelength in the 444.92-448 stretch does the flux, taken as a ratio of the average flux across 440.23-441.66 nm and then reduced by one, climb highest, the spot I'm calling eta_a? 447.285 nm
